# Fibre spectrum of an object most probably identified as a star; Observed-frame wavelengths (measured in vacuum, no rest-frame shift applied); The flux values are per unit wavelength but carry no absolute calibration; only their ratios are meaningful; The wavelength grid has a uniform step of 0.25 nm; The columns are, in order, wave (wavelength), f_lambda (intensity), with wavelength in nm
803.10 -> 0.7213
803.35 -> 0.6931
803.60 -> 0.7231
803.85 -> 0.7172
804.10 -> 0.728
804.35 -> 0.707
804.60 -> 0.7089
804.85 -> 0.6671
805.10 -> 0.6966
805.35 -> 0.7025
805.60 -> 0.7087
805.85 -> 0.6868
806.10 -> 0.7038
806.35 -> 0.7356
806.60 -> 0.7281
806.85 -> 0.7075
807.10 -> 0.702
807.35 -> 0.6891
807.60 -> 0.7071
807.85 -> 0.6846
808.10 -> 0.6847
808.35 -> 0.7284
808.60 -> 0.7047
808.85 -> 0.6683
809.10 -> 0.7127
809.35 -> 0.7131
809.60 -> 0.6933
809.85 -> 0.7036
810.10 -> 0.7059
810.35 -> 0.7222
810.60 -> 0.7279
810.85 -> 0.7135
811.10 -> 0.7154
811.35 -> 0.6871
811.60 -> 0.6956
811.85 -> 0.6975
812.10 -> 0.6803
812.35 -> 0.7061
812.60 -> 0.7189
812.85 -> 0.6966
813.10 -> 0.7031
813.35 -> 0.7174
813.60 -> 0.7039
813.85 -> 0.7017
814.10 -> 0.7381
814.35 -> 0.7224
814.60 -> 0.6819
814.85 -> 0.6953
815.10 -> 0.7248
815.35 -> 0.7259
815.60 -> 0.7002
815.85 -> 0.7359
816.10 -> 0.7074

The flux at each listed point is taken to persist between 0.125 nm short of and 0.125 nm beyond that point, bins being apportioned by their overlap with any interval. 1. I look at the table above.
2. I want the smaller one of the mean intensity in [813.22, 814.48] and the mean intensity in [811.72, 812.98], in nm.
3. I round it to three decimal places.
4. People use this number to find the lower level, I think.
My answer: 0.700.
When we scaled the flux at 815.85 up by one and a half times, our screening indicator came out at 1.10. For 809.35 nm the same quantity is 1.07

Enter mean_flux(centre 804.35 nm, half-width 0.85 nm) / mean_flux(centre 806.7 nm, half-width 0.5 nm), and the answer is 0.98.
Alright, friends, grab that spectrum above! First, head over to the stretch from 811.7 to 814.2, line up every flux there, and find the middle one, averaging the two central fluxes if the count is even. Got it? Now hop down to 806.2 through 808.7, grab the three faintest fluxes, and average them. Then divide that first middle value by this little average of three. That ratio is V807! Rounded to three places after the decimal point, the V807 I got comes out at 1.025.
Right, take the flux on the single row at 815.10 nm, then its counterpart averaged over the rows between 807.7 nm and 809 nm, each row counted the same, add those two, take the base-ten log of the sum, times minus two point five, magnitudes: -0.380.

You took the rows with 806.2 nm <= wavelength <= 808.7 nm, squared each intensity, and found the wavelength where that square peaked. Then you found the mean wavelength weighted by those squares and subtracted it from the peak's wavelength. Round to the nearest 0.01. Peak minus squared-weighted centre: -1.11 nm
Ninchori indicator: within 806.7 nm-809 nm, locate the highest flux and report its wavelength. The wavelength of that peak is 808.35 nm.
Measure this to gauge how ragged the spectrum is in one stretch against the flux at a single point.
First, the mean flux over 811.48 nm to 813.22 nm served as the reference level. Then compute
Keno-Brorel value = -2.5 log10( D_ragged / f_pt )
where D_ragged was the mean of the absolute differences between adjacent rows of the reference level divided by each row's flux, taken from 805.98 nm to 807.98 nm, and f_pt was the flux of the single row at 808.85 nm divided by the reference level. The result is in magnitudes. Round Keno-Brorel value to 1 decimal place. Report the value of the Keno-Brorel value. 4.0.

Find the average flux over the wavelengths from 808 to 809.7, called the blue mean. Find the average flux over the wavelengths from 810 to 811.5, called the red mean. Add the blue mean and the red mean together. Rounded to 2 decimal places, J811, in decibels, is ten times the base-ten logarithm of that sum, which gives 1.50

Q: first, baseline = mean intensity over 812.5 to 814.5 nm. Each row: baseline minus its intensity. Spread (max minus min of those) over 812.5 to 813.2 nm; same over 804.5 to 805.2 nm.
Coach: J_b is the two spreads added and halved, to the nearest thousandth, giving 0.032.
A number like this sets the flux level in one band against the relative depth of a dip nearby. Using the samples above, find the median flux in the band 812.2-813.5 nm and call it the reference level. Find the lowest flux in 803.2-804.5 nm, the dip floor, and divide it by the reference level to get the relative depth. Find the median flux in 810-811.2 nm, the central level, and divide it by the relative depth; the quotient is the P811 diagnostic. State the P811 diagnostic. 0.729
